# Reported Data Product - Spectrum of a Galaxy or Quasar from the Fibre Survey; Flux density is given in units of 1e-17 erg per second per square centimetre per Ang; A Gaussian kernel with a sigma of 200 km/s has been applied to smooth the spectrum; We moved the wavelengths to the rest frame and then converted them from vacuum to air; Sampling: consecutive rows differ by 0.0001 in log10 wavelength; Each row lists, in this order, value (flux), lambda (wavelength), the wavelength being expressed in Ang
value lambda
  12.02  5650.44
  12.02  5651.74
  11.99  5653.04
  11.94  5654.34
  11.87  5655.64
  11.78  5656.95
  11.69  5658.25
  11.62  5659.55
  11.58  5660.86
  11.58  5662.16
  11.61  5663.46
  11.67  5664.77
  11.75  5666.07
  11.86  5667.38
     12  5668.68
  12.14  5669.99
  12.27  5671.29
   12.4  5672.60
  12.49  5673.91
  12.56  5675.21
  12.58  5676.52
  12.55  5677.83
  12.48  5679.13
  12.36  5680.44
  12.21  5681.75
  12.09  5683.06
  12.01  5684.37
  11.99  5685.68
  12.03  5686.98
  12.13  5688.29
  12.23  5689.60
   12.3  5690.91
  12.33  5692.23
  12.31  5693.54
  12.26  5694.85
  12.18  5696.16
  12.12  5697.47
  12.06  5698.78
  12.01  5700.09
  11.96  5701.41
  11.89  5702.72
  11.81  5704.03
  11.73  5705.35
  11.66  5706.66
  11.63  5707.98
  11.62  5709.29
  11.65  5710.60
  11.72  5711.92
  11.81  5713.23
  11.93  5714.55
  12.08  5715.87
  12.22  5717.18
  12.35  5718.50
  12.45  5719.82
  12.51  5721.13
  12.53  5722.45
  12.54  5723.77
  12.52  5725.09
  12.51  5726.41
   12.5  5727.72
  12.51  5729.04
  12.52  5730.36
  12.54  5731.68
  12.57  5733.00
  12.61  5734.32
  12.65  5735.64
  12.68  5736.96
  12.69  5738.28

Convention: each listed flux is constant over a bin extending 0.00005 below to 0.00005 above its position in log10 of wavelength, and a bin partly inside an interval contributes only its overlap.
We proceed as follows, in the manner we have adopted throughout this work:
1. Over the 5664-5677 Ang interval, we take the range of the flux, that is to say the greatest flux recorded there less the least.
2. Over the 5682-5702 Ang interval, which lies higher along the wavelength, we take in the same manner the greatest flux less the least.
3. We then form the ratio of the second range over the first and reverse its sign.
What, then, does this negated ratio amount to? -0.4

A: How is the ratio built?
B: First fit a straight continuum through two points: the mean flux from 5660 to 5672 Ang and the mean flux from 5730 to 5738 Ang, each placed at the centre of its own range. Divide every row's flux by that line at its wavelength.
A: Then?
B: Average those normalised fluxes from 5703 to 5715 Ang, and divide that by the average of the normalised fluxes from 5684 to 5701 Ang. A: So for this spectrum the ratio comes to 0.95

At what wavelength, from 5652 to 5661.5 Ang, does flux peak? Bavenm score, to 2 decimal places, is 5653.04 Ang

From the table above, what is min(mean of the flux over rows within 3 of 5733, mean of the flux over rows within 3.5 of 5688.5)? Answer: 12.1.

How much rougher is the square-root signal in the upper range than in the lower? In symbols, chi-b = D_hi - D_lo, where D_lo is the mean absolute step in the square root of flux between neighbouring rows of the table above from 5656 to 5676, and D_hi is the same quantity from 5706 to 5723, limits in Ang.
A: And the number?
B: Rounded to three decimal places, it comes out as -0.001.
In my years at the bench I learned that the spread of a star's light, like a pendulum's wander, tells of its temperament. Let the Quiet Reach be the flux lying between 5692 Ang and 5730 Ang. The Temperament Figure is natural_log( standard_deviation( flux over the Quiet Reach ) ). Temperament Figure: -1.1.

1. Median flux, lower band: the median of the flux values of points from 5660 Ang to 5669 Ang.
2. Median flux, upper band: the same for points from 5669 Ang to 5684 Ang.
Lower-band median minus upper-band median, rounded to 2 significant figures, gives -0.73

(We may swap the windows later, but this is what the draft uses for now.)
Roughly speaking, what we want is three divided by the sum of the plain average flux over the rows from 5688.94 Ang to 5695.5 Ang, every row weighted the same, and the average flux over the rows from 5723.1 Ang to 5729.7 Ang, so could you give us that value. 0.121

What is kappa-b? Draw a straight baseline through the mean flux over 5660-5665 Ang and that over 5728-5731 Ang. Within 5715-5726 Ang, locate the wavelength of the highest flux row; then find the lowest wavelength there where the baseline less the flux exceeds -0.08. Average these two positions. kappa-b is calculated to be 5719.8 Ang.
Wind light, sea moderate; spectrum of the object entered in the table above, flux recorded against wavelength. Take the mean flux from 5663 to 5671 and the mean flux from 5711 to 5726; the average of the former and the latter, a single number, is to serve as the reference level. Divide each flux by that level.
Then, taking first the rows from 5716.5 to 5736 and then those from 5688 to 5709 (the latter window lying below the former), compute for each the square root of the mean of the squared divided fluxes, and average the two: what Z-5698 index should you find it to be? 1.02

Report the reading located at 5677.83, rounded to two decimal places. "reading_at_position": 12.55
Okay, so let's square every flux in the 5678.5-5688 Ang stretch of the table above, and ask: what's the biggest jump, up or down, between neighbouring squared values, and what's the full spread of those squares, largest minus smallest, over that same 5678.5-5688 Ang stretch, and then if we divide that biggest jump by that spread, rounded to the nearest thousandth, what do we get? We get 0.307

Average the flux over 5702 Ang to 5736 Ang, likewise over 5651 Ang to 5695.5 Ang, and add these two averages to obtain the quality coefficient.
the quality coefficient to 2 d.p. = 24.27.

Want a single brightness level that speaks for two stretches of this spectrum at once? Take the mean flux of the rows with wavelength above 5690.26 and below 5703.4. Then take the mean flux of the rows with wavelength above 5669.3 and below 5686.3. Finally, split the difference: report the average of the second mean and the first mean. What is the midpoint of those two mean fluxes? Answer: 12.23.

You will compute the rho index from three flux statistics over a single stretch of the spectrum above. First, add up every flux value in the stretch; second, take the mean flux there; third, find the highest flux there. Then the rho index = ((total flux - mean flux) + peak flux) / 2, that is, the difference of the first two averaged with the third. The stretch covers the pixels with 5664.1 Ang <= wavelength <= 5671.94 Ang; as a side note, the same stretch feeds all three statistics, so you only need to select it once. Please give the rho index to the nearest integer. 36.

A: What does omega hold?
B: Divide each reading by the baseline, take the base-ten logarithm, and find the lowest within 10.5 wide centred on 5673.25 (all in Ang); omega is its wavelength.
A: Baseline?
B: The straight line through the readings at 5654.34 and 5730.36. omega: 5668.68 Ang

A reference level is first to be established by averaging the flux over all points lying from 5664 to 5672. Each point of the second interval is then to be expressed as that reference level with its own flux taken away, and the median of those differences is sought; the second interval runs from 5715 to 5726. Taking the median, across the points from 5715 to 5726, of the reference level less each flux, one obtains -0.5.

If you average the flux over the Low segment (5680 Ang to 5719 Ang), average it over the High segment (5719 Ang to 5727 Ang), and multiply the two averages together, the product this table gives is 150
